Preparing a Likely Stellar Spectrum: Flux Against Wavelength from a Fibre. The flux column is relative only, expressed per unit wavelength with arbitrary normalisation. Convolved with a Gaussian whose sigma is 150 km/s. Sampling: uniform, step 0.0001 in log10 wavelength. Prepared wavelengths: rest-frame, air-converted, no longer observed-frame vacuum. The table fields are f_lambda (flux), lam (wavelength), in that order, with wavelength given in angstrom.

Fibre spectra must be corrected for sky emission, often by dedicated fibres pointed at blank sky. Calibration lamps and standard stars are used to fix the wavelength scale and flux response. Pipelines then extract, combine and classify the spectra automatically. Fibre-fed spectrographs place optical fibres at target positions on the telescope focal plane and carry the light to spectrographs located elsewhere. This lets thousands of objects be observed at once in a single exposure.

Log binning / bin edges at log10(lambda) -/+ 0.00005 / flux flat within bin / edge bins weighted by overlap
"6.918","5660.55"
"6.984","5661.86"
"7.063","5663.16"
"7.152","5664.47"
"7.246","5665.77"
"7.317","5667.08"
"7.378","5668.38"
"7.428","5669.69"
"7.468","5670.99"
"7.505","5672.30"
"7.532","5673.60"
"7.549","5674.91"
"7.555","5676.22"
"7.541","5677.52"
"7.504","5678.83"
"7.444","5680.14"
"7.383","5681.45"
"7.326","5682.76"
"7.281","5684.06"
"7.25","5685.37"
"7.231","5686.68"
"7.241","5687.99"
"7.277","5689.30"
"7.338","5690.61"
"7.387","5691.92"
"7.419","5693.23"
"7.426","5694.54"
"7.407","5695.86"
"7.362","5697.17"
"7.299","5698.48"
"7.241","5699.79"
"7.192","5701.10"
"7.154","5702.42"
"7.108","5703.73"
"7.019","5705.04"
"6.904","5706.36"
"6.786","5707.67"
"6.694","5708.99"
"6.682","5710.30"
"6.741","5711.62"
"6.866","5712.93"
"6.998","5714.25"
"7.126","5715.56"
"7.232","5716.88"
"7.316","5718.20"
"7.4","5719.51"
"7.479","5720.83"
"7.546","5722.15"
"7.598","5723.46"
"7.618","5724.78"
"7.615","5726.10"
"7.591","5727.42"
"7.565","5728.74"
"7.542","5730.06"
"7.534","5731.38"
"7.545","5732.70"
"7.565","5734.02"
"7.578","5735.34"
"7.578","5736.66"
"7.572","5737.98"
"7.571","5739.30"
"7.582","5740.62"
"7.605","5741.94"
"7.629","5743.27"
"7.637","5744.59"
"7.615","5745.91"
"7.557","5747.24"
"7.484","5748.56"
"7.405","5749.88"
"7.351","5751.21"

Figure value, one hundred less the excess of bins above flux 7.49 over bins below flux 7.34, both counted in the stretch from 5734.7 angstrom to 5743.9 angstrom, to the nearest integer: 93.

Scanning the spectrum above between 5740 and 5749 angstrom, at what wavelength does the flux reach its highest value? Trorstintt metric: 5744.59 angstrom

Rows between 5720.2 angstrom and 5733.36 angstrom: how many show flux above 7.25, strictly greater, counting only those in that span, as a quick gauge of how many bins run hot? 10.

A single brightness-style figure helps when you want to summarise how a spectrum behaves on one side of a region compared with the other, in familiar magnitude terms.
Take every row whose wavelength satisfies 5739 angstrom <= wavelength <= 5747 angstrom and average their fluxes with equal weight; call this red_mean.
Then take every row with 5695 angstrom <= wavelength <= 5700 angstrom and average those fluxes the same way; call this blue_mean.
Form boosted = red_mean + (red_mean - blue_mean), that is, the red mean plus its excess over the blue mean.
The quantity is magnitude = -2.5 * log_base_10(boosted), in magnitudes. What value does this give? -2.24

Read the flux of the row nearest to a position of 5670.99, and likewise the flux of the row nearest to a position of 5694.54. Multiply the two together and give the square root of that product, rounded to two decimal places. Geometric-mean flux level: 7.45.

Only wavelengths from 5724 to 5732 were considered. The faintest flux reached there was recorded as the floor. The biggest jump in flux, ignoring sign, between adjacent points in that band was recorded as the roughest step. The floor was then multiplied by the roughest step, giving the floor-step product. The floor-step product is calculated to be 0.20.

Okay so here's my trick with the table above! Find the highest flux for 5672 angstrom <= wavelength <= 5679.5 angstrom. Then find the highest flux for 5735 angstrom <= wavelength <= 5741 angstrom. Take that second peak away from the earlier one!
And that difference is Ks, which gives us -0.03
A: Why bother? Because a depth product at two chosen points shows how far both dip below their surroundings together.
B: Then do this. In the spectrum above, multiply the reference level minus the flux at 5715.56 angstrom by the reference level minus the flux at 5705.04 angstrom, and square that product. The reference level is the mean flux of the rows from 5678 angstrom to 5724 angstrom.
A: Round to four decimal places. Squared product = 0.0003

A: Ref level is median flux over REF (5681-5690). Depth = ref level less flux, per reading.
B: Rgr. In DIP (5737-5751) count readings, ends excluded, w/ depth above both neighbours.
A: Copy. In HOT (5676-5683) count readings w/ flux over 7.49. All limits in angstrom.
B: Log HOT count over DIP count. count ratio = 3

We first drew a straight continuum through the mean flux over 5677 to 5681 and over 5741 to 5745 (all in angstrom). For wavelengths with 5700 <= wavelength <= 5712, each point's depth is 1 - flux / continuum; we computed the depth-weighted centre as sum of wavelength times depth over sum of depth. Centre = 5707.4 angstrom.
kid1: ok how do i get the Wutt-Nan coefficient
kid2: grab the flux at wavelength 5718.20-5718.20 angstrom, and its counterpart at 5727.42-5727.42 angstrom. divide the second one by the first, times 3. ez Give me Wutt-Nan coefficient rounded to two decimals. 3.11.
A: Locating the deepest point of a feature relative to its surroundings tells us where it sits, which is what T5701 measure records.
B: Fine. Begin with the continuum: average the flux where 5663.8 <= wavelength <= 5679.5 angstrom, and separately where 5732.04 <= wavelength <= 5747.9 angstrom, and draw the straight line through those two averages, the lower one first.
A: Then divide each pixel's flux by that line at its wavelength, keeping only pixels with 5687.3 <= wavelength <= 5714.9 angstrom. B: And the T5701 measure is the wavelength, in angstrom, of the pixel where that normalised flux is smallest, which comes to 5710.30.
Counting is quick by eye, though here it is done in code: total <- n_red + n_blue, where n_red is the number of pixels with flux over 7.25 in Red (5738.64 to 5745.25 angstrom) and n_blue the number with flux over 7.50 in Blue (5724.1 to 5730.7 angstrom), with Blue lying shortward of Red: 10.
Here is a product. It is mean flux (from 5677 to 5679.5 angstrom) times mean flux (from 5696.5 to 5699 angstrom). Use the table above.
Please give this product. 55.1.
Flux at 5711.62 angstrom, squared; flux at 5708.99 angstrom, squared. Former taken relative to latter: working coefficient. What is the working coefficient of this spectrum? 1.01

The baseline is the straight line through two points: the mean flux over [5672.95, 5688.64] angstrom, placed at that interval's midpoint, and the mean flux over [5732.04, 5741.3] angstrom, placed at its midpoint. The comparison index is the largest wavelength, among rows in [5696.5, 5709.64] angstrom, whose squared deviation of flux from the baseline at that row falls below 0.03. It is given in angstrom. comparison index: 5698.48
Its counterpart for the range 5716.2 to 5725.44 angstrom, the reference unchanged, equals 5724.78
